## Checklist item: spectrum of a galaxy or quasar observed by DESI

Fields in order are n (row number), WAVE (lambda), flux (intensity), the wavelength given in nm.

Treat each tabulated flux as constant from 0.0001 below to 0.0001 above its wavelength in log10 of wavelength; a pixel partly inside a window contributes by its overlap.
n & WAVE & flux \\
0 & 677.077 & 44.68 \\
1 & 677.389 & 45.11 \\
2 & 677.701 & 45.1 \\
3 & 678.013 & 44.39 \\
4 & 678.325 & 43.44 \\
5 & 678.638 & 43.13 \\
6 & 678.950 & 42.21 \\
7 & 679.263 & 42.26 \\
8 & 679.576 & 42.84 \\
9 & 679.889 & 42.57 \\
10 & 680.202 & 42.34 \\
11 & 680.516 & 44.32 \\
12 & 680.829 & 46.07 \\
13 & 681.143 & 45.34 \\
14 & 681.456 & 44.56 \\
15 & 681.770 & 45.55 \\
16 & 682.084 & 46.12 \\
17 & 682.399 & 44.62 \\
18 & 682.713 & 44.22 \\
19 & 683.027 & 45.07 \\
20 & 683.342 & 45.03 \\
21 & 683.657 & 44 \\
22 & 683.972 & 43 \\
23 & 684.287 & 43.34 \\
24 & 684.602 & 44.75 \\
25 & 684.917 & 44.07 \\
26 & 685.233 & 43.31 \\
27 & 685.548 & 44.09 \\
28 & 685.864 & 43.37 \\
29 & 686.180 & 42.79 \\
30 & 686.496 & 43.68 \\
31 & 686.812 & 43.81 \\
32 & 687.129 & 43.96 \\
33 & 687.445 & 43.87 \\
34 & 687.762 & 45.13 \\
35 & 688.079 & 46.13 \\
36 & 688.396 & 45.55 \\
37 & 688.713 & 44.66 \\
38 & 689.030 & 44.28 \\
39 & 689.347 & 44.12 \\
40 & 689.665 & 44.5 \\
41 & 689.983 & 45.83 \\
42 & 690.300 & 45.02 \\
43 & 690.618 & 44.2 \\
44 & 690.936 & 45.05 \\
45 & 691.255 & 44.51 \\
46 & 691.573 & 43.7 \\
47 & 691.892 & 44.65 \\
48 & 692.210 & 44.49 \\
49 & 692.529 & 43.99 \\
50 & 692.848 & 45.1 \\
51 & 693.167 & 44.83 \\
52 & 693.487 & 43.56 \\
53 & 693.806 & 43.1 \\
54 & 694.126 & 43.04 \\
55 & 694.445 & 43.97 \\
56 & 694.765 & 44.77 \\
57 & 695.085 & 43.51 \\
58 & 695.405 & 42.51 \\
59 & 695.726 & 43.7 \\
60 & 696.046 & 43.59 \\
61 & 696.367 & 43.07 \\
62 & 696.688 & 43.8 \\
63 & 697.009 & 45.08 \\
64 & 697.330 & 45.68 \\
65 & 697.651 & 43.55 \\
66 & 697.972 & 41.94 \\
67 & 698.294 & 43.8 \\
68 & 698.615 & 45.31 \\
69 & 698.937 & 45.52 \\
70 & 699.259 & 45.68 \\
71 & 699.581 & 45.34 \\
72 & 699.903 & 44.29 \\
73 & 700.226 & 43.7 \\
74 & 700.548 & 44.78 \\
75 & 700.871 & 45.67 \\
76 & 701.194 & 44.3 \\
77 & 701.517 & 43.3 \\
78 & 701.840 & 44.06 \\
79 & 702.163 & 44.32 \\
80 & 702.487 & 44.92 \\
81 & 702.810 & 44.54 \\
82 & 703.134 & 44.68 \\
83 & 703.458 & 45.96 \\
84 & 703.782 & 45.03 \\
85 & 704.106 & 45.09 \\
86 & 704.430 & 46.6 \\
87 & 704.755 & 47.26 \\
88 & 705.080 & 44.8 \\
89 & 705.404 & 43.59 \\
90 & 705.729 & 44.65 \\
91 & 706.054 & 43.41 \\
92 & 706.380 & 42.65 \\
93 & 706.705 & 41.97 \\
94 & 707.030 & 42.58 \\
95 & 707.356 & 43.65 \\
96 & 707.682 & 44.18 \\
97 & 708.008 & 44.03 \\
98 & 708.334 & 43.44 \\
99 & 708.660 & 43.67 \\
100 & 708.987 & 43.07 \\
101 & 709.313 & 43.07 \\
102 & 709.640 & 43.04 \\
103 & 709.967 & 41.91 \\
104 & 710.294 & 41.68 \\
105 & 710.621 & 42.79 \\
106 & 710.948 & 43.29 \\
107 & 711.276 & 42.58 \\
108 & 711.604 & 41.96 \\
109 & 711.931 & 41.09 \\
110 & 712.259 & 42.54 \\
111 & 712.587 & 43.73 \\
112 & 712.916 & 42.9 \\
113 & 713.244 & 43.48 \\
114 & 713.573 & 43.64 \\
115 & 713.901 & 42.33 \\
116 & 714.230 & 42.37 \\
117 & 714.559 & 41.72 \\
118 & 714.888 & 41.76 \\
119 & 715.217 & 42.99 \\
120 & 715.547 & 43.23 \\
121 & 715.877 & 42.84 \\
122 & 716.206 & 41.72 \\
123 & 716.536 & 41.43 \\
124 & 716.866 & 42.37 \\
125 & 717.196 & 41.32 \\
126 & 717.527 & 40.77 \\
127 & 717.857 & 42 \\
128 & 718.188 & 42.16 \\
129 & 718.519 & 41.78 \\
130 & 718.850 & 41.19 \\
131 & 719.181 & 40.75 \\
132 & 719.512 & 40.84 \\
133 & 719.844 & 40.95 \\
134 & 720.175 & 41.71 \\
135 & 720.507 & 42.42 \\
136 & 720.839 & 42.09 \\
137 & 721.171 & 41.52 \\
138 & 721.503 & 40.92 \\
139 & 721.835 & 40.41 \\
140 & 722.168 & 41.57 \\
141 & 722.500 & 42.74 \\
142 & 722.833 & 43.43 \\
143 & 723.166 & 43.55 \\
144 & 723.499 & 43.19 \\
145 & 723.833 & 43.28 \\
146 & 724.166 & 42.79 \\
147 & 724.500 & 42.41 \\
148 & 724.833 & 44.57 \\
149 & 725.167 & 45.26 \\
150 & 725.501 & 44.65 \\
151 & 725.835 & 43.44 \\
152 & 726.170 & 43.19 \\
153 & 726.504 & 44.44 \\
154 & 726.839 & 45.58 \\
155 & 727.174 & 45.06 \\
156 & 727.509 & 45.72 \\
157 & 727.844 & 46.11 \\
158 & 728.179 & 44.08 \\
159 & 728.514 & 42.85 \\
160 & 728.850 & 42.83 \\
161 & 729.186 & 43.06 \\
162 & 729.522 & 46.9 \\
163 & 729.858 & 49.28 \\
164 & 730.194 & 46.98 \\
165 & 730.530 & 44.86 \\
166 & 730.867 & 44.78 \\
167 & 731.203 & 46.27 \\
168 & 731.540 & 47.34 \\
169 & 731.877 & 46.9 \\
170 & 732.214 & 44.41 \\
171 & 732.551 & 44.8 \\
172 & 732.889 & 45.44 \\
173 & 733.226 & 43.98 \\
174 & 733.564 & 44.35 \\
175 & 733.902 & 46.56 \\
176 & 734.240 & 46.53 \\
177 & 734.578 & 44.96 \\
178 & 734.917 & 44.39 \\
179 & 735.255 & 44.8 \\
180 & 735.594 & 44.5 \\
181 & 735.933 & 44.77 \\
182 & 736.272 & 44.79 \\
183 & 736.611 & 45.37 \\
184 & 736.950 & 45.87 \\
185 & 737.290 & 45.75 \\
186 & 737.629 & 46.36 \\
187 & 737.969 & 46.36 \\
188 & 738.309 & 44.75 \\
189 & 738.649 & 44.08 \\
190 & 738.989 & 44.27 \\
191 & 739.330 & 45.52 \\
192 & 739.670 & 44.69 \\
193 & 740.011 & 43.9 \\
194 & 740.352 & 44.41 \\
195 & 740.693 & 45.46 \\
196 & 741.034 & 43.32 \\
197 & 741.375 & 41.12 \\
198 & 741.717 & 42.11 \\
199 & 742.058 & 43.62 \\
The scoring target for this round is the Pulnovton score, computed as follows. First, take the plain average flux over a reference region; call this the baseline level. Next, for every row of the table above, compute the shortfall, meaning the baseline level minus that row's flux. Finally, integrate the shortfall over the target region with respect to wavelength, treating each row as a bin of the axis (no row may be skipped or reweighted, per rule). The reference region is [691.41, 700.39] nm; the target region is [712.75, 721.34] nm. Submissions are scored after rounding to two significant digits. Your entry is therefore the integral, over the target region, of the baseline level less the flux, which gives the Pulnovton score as 18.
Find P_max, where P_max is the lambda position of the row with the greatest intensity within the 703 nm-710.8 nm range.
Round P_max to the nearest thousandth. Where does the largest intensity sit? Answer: 704.755 nm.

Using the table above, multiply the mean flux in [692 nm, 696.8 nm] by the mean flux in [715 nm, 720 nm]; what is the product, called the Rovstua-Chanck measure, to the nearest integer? 1829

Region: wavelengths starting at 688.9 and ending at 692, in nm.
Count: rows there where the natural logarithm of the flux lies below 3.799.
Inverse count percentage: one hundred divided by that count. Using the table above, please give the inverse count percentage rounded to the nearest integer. 14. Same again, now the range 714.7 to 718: 10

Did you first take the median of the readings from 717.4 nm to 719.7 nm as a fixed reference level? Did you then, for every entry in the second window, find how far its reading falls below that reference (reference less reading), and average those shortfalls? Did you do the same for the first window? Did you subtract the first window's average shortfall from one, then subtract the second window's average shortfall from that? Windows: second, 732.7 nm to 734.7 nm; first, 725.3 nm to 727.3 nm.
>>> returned 8.3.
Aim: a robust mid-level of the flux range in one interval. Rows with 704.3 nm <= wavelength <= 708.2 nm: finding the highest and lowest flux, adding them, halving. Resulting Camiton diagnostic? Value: 44.6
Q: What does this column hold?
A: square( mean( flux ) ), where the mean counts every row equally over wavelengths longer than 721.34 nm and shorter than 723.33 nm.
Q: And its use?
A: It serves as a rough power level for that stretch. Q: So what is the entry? 1773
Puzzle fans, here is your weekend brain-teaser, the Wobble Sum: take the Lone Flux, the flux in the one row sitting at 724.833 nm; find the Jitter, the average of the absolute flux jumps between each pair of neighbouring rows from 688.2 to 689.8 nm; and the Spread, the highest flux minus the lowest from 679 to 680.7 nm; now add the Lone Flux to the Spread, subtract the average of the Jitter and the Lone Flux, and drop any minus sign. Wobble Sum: 24.1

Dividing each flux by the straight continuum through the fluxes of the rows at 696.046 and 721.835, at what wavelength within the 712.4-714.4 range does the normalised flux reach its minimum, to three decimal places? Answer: 713.901 nm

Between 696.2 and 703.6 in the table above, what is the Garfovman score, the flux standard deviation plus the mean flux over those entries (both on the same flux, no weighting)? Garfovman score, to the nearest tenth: 45.5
